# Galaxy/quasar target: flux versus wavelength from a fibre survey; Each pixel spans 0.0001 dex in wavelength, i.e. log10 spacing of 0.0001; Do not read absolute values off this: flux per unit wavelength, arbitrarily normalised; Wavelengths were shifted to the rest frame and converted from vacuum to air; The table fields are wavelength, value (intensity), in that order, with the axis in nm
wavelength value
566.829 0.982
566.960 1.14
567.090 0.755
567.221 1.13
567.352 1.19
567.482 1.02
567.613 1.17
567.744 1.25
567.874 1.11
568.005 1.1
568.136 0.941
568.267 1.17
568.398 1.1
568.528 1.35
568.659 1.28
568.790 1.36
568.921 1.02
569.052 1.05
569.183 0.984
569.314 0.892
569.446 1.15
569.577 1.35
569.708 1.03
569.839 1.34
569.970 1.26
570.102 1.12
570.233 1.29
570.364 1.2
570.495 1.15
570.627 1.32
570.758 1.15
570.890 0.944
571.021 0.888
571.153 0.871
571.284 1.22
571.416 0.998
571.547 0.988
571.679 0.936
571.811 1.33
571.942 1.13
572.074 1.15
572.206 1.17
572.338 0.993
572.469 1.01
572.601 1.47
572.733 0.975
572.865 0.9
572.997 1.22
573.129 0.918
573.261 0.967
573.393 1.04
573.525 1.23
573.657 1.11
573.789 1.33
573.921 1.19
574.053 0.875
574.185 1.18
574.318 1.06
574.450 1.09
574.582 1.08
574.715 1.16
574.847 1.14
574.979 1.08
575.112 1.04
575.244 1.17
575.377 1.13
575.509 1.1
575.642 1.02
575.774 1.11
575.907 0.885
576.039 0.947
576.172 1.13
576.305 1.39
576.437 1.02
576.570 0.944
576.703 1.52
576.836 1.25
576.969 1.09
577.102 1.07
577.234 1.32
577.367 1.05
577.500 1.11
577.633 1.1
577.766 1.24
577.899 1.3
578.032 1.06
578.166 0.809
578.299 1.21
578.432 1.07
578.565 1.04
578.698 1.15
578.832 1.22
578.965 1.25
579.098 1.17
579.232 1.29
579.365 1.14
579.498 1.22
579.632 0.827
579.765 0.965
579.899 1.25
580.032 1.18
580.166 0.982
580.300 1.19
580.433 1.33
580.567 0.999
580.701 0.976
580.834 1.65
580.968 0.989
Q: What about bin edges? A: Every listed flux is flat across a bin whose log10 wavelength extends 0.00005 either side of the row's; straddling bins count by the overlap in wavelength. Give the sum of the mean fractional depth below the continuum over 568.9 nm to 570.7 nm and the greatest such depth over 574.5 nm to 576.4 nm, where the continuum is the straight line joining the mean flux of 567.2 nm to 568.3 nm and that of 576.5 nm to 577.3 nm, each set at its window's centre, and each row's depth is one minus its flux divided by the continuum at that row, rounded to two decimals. 0.24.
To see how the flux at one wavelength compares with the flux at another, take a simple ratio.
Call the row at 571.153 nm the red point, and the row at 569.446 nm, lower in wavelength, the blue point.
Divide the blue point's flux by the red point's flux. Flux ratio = 1.32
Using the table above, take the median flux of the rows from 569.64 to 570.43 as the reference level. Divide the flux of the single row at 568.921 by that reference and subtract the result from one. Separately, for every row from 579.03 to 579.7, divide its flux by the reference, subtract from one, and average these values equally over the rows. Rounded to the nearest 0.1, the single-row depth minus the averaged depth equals 0.1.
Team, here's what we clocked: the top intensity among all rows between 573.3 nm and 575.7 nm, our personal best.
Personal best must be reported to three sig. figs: 1.33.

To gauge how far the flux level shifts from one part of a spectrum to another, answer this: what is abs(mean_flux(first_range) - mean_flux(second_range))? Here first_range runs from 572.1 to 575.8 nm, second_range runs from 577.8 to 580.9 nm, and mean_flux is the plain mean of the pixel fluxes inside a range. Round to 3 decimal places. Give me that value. 0.044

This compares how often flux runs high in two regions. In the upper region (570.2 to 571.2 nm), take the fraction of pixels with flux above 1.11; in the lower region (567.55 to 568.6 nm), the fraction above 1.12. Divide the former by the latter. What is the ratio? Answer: 1.25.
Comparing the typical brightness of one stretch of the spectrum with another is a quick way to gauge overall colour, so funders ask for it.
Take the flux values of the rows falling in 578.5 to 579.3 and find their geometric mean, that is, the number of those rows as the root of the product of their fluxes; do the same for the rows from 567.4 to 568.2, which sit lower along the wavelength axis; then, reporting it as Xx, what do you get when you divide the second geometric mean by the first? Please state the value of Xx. 0.92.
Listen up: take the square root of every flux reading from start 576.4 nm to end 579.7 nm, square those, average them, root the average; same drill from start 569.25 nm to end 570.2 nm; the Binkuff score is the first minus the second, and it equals -0.011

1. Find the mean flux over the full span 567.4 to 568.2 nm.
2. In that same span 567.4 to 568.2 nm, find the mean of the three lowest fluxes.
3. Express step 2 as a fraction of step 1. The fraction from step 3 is 0.93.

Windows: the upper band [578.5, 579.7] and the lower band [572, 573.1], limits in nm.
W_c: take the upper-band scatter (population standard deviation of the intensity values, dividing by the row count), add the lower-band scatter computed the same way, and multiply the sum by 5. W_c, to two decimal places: 1.51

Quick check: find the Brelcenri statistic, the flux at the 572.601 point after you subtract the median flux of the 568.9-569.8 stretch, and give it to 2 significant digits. 0.44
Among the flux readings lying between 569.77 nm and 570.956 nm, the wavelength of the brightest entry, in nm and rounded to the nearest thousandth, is 569.839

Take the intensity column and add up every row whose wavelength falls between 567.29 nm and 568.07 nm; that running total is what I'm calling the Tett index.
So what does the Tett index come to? 6.84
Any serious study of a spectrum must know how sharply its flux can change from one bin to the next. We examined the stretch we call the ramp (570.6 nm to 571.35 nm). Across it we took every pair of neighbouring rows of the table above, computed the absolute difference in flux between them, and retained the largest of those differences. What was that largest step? 0.35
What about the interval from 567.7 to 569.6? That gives 0.34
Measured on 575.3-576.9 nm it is 0.58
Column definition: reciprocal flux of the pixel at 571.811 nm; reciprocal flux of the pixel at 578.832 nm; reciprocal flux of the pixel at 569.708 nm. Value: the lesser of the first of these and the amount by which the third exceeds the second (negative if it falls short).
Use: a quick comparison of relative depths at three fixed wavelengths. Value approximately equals 0.15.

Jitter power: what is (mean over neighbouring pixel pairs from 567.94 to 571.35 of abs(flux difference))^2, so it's 0.025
